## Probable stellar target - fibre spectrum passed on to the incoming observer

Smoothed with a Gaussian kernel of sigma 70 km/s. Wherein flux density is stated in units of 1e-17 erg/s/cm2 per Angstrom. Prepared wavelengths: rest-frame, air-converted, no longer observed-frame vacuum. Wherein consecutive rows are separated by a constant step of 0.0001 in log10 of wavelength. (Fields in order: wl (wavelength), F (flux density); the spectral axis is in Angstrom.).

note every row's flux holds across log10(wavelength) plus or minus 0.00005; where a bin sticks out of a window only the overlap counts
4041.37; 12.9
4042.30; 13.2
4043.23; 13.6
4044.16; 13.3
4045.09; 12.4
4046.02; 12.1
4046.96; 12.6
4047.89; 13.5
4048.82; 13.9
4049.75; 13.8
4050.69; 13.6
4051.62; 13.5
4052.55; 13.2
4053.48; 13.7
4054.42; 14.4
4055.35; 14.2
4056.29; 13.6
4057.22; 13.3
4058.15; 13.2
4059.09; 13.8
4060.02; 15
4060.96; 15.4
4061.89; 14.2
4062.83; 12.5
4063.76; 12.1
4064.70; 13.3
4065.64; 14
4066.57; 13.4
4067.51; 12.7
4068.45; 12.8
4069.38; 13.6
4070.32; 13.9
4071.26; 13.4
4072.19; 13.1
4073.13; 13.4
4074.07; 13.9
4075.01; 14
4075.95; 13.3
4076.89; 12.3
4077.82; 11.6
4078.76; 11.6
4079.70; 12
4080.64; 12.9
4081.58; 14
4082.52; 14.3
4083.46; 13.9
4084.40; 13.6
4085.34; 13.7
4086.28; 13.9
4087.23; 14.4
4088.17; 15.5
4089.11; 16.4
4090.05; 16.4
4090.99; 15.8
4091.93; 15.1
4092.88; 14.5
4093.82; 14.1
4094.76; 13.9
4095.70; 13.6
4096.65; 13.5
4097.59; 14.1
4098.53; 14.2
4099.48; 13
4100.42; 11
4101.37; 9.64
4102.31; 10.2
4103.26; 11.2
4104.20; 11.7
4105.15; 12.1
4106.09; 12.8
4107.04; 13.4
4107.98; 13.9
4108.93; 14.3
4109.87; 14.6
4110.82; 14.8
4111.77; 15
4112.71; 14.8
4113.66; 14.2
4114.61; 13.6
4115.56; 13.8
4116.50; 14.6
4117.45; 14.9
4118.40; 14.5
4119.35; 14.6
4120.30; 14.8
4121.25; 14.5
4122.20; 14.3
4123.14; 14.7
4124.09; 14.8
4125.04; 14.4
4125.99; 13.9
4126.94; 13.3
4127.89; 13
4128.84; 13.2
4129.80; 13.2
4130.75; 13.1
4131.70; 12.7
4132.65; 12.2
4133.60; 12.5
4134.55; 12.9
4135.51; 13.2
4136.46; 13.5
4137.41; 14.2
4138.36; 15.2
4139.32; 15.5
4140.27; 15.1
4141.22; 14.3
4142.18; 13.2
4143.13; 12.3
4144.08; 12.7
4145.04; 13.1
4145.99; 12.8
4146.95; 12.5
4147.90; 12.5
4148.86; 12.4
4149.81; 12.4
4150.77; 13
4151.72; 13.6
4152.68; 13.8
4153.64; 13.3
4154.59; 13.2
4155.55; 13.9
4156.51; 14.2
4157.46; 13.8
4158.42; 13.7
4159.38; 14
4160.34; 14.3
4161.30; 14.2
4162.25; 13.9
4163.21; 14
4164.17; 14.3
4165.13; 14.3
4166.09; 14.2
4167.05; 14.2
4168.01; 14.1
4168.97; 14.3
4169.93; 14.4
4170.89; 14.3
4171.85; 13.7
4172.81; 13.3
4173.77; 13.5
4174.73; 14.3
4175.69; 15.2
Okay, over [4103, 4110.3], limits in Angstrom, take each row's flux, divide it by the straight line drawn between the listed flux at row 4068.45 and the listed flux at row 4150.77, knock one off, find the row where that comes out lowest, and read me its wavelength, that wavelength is 4103.26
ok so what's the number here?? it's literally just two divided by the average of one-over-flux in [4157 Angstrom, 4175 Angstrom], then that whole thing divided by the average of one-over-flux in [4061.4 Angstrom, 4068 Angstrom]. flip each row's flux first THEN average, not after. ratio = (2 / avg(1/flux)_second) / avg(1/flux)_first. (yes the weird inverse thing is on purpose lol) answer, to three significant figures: 369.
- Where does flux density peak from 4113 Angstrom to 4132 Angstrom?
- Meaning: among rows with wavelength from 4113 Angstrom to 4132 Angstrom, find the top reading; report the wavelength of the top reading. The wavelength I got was 4117.45 Angstrom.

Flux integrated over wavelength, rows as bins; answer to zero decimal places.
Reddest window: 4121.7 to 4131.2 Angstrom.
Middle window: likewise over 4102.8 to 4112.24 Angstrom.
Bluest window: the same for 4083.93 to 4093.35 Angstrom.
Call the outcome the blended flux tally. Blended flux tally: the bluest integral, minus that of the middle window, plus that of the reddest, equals 145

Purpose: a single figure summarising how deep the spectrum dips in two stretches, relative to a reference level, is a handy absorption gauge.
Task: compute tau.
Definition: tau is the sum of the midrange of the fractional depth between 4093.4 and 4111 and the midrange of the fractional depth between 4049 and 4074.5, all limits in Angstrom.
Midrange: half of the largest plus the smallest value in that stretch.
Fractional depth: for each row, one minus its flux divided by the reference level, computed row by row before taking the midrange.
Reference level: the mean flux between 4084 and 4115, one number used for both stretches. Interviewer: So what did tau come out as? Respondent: 0.11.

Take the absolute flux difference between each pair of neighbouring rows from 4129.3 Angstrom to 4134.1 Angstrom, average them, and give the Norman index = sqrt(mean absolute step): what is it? 0.57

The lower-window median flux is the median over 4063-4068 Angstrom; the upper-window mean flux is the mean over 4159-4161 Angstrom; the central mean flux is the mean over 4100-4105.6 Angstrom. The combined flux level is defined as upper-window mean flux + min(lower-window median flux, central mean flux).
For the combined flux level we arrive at 25.1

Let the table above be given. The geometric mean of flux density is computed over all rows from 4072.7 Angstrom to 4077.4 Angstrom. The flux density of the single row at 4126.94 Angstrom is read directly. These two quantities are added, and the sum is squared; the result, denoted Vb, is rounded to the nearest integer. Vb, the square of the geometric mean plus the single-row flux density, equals 711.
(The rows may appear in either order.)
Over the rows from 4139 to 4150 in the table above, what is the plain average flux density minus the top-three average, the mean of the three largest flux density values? -1.7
